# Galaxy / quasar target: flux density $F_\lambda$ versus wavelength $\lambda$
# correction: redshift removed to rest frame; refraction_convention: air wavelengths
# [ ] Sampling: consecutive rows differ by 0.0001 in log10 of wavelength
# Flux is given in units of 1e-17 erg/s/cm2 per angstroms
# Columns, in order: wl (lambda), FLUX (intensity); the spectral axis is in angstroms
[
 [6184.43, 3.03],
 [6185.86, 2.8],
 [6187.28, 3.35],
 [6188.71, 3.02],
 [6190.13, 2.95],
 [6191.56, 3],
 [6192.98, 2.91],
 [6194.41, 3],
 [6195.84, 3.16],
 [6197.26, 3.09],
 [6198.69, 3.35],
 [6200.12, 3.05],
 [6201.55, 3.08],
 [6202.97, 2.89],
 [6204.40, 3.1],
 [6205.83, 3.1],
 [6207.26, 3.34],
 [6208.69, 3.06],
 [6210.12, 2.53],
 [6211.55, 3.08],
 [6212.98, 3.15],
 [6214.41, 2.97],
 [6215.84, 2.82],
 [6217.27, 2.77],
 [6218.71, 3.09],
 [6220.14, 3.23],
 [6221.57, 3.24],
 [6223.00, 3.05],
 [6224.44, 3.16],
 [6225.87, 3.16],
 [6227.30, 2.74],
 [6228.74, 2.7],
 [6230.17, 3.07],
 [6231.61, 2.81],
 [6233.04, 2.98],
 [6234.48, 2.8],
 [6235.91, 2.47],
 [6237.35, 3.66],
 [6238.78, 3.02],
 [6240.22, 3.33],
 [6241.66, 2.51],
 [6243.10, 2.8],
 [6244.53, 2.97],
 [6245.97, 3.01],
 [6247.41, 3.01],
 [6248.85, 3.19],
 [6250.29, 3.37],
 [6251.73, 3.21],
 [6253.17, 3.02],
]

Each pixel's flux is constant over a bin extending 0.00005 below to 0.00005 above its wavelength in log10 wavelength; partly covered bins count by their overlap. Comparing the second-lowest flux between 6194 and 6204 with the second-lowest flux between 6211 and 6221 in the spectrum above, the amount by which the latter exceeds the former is -0.18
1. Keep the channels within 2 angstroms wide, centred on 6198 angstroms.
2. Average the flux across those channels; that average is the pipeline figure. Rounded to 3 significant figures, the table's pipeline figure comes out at 3.22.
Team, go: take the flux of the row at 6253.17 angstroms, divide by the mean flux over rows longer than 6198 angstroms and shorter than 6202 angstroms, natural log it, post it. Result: -0.05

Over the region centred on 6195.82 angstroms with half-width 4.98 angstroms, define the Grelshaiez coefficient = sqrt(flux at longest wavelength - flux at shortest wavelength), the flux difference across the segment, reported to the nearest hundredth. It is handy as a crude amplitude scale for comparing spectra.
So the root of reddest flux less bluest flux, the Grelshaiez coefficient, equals 0.22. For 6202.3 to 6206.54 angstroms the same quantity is 0.46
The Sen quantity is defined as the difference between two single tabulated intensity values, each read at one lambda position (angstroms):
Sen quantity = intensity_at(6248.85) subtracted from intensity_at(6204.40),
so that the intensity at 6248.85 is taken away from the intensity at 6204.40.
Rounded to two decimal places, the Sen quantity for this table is -0.09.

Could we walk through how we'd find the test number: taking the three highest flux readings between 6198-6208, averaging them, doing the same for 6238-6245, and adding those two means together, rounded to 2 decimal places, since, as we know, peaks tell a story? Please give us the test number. 6.37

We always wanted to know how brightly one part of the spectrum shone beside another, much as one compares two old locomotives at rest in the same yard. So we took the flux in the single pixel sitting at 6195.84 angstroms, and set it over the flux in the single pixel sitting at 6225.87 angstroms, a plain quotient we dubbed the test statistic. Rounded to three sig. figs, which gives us 1.00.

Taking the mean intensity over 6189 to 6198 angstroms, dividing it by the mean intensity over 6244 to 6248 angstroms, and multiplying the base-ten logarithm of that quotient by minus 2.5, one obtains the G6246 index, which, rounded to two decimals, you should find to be -0.01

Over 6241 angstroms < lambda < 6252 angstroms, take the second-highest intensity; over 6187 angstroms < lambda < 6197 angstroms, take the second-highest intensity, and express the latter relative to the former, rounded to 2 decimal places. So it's 0.98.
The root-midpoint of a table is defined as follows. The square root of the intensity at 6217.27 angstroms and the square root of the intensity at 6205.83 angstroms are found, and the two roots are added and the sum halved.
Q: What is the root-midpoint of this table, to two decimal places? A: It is 1.71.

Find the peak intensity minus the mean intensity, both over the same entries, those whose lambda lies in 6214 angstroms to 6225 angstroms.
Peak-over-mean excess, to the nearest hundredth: 0.20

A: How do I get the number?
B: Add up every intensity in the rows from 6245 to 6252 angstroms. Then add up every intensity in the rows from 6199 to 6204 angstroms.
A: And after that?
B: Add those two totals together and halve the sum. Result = 12.4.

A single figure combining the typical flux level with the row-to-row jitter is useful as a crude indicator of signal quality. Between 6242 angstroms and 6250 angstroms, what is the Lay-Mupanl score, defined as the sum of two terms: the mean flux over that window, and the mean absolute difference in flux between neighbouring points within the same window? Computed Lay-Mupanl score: 3.09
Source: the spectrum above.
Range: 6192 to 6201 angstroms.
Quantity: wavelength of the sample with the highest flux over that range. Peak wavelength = 6198.69 angstroms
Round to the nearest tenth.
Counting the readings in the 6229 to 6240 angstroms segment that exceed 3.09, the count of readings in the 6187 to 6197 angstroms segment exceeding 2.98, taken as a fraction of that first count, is 5.0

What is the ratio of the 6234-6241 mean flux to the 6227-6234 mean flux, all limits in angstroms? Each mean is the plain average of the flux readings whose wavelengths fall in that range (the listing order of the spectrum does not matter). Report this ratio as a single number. 1.07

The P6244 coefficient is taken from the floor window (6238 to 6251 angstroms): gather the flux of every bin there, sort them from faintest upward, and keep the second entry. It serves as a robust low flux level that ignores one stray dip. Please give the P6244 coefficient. 2.8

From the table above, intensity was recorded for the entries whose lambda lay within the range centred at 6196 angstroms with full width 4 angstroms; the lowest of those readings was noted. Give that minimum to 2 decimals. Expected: 3.00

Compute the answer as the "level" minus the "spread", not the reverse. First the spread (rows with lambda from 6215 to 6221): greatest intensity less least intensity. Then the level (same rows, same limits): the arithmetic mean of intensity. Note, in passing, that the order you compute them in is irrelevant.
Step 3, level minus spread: 2.52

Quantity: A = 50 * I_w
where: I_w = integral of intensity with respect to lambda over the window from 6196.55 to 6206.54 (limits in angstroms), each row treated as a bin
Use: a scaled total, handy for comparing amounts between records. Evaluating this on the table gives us 1546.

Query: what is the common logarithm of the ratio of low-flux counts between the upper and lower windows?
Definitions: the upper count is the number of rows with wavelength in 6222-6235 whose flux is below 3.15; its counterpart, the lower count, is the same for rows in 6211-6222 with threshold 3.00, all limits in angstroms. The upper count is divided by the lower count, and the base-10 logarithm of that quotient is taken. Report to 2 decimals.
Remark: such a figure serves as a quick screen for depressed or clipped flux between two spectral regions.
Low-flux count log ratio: 0.37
